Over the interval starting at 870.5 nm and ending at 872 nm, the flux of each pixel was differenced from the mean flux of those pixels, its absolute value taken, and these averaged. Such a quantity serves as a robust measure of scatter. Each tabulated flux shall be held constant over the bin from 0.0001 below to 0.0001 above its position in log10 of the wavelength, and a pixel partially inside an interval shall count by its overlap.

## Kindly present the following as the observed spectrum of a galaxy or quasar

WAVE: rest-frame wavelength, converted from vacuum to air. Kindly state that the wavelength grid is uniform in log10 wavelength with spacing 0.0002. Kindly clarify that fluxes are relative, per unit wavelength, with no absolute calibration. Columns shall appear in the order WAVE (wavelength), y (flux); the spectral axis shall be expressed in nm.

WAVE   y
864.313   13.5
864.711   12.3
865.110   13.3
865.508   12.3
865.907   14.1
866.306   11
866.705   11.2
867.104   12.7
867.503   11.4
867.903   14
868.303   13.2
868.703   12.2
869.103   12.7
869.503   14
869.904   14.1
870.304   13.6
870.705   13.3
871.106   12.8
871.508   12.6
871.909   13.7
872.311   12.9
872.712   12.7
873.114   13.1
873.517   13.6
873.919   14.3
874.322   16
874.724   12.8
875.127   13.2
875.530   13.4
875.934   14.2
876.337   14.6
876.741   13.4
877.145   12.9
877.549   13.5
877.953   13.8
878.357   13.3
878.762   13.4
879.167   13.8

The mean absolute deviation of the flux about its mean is 0.40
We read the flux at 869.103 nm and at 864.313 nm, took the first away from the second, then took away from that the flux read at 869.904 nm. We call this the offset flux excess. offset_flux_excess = -13.3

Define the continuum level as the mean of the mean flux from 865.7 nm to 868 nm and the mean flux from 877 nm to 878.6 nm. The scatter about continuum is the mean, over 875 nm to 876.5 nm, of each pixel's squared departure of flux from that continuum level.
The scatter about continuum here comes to 1.3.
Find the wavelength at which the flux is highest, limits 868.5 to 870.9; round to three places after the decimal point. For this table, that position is 869.904 nm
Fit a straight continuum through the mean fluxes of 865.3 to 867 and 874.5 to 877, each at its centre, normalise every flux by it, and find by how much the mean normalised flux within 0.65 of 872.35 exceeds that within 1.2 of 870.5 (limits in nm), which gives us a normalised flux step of -0.045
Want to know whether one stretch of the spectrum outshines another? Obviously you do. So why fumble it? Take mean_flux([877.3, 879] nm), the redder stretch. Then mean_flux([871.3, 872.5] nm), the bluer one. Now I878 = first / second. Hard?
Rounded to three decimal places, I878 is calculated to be 1.033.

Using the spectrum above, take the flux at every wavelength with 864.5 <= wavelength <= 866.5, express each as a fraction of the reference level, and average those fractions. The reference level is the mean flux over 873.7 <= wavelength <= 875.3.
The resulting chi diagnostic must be 0.895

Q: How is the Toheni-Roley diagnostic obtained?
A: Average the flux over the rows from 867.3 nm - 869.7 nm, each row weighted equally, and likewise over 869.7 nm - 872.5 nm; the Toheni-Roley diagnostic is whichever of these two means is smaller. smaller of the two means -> 12.9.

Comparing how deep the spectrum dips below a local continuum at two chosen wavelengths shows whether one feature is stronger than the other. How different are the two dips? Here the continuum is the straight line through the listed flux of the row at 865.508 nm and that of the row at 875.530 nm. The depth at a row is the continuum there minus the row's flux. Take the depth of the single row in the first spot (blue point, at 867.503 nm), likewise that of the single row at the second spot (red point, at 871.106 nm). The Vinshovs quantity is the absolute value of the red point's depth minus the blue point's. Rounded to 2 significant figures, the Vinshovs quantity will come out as 1.0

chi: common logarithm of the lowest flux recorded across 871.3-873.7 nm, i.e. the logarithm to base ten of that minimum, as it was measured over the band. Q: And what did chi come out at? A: 1.10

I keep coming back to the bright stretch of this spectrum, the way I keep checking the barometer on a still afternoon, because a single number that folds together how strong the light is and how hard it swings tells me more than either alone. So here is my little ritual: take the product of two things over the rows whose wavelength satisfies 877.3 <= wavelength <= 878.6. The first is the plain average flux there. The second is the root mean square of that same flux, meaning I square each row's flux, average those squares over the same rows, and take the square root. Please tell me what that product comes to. 183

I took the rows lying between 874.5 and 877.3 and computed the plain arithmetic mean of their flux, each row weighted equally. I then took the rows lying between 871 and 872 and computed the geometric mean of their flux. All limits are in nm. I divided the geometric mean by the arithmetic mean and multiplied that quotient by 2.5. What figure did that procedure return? 2.41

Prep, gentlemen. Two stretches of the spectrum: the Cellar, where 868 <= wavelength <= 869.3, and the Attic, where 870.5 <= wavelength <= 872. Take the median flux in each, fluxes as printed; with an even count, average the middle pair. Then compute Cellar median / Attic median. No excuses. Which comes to 0.97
